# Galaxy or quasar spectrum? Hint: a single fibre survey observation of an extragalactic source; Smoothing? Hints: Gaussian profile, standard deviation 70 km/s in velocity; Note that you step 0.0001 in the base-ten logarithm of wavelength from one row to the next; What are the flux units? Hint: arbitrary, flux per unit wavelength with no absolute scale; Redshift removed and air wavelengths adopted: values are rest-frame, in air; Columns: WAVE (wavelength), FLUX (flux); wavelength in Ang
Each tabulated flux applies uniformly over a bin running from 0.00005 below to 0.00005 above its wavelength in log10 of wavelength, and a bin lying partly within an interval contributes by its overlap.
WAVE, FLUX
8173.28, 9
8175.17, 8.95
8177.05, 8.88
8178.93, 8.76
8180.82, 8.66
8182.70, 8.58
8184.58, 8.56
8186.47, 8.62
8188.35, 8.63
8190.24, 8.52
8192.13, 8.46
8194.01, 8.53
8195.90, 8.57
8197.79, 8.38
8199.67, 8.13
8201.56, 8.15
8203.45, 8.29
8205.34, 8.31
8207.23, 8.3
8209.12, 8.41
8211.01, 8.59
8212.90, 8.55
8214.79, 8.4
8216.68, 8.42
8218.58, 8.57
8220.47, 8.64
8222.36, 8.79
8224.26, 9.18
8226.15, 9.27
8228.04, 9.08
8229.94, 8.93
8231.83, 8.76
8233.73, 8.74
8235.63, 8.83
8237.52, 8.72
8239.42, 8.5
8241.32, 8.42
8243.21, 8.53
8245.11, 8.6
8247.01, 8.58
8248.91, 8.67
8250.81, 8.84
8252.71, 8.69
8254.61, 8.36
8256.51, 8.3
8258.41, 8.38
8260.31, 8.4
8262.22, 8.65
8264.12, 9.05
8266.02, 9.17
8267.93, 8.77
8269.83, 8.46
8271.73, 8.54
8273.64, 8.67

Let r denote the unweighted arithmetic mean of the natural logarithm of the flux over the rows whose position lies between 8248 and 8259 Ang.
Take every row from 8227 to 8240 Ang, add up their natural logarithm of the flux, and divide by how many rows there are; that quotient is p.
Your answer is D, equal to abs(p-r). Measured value 0.029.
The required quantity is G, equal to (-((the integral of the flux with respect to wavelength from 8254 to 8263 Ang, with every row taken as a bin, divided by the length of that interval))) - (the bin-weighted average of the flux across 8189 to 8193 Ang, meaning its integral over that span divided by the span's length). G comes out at -16.9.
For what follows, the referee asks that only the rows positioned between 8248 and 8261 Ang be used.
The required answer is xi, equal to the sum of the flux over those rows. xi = 60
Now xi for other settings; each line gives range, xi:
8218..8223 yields 26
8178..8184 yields 26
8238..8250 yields 51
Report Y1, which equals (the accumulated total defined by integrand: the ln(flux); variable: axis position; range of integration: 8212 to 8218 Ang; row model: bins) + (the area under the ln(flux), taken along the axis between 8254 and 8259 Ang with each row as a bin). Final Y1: 23.4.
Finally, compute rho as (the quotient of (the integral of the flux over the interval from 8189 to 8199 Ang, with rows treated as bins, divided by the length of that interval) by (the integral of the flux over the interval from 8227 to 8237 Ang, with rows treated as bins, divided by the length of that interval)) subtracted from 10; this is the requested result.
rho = 9.04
